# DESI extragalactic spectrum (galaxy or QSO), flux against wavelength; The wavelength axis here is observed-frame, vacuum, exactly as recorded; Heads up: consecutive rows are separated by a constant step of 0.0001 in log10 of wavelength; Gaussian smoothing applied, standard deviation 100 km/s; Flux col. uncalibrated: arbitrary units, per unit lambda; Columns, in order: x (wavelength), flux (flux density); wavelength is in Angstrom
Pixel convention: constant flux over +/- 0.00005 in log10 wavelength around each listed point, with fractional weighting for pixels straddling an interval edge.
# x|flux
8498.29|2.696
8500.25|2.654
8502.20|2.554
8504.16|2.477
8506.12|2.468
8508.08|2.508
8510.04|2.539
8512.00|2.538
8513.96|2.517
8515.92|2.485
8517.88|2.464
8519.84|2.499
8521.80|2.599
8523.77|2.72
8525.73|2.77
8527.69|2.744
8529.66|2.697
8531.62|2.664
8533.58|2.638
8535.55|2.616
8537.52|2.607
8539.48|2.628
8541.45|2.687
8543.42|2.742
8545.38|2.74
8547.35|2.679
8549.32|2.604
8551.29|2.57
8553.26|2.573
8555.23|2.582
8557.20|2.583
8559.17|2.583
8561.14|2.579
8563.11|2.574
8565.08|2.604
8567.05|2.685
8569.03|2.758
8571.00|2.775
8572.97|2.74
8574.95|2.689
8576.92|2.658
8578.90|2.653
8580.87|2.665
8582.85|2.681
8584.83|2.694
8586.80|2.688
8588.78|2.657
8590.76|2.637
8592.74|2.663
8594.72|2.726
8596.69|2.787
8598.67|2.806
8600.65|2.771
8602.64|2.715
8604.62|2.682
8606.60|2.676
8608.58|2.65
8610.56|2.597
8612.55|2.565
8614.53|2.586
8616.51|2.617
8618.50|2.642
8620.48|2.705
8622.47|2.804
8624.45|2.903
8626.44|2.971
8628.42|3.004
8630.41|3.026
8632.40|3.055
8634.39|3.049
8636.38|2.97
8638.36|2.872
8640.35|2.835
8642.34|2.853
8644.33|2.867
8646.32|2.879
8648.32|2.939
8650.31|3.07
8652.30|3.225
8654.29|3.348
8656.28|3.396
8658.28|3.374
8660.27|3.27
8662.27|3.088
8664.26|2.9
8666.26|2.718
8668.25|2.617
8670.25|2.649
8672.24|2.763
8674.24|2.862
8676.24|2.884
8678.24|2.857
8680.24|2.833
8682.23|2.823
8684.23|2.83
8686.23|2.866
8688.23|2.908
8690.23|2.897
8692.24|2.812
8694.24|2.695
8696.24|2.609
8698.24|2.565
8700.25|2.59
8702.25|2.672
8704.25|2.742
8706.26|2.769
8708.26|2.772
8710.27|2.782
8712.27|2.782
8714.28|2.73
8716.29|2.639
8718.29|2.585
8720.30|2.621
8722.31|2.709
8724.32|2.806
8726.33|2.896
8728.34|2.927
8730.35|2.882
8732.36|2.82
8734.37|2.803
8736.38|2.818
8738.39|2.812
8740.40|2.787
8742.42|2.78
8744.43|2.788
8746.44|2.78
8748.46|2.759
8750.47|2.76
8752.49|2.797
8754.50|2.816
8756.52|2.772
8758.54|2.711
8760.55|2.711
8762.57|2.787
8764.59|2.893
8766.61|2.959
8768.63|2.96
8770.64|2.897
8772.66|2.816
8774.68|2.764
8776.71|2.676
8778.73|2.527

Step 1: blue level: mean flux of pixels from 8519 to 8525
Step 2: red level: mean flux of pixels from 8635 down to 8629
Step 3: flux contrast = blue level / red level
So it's 0.86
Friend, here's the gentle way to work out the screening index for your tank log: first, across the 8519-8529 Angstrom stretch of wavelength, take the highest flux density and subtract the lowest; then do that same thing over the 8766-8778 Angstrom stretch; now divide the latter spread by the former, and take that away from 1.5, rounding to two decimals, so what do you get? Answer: 0.45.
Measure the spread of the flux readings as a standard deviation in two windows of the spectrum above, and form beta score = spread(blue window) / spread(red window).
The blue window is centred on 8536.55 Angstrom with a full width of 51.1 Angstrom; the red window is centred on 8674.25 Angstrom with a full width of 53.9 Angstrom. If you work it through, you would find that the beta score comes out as 0.35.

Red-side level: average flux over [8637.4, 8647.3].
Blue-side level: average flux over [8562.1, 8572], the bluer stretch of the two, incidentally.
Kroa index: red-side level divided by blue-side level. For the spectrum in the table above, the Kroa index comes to 1.07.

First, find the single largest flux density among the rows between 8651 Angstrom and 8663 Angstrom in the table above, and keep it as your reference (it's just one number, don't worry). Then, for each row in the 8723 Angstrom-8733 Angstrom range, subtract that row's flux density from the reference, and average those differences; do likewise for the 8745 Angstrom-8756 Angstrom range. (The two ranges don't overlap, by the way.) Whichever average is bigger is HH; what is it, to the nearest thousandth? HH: 0.614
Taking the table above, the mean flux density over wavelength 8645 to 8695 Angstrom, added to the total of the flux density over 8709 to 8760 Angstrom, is 72.3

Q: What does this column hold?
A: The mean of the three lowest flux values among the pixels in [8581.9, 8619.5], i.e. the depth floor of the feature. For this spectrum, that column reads 2.58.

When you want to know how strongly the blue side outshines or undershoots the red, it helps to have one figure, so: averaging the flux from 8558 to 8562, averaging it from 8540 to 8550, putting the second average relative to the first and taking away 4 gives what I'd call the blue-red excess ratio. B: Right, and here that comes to -2.96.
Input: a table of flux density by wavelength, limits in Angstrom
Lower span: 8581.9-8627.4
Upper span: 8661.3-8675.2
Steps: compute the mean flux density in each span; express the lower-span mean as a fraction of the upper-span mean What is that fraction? 0.97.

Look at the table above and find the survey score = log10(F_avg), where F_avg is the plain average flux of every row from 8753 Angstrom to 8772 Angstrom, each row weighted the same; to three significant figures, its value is 0.452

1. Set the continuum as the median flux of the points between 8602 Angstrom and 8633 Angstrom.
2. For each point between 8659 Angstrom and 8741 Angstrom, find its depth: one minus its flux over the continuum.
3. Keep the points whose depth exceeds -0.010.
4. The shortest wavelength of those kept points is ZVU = 8666.26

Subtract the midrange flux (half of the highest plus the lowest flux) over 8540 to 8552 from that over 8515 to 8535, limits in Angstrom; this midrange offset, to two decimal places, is -0.04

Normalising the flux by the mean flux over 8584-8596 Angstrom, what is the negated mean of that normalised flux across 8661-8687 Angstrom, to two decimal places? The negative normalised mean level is -1.05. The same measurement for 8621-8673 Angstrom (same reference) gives -1.11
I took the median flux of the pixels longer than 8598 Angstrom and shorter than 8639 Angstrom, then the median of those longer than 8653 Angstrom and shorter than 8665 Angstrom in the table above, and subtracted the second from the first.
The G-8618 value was -0.538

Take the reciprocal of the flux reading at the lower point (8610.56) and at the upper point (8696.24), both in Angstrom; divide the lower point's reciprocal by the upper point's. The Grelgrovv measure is 1.00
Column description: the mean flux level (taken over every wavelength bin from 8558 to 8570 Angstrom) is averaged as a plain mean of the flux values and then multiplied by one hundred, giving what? 263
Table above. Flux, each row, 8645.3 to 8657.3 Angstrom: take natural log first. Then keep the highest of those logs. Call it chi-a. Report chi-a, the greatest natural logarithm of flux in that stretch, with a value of 1.22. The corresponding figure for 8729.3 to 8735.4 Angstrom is 1.06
